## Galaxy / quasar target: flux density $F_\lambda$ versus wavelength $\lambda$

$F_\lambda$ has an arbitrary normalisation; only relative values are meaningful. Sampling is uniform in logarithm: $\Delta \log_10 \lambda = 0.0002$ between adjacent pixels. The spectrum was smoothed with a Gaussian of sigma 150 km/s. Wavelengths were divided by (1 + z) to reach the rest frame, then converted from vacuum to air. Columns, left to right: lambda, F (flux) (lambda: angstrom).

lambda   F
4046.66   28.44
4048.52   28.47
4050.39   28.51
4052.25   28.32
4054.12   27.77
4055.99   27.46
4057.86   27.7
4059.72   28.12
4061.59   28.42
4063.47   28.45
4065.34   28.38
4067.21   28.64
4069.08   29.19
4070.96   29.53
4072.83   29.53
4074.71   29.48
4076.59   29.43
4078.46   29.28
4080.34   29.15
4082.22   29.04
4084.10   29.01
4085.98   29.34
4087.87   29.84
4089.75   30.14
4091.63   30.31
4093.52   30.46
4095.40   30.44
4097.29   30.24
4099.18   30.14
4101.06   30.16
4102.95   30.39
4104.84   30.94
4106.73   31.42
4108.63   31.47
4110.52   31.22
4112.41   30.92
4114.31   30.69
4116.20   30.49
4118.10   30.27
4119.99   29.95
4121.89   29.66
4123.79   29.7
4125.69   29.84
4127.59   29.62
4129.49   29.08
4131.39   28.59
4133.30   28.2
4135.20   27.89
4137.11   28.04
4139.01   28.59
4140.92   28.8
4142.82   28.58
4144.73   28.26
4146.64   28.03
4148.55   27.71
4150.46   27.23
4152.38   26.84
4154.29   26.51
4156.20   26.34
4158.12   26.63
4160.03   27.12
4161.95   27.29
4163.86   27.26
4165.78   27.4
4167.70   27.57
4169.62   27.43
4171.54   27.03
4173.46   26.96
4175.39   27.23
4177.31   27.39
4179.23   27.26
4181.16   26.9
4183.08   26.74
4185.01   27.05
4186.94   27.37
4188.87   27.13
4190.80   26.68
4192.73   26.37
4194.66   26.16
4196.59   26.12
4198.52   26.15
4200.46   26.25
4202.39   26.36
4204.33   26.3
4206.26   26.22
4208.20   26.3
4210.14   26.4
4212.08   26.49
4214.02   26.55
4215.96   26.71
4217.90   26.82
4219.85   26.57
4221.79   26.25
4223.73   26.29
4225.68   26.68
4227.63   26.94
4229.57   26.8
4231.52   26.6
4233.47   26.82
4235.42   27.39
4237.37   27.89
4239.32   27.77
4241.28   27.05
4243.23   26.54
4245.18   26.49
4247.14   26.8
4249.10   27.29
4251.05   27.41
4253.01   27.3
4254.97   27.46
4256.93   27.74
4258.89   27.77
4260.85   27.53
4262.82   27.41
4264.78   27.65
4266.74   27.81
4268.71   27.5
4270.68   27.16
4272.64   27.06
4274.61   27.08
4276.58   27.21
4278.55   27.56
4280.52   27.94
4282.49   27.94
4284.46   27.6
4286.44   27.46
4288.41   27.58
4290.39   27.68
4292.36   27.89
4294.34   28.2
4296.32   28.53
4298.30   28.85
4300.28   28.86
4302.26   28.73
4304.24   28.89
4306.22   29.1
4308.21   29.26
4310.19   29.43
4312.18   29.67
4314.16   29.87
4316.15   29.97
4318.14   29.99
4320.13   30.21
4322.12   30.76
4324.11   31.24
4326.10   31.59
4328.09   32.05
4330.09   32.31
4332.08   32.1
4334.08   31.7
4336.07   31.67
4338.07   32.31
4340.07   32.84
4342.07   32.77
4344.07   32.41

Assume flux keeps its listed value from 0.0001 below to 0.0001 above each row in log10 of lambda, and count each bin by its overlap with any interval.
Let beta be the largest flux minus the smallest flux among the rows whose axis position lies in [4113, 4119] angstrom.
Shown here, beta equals 0.42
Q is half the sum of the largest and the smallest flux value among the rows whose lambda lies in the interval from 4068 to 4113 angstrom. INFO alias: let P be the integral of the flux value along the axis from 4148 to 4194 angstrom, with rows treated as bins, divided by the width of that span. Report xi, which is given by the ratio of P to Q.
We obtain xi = 0.89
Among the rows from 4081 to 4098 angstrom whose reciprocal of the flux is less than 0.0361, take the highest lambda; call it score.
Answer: 4097.29 angstrom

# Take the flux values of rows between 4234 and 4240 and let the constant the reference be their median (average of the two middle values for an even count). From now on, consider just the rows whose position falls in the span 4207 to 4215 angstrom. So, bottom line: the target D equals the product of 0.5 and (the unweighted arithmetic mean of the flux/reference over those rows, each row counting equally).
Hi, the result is 0.48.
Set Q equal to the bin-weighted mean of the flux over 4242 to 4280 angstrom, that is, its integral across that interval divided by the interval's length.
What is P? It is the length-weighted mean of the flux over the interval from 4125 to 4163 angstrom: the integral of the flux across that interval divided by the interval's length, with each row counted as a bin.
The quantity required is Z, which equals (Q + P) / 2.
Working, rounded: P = 27.9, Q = 27.3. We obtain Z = 27.6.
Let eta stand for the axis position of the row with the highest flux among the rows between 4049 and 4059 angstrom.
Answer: 4050.39 angstrom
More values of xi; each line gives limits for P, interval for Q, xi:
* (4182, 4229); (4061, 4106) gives 0.89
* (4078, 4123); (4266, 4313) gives 1.07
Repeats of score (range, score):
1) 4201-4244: 4239.32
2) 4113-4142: 4140.92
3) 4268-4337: 4336.07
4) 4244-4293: 4292.36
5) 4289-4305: 4304.24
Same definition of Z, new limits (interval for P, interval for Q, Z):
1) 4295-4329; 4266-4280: 28.6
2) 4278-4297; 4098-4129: 29.1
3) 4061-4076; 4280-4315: 28.7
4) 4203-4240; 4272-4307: 27.4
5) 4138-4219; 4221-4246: 27.0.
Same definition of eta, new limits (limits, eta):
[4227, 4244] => 4237.37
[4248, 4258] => 4256.93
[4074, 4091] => 4089.75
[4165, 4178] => 4167.70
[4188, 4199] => 4188.87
